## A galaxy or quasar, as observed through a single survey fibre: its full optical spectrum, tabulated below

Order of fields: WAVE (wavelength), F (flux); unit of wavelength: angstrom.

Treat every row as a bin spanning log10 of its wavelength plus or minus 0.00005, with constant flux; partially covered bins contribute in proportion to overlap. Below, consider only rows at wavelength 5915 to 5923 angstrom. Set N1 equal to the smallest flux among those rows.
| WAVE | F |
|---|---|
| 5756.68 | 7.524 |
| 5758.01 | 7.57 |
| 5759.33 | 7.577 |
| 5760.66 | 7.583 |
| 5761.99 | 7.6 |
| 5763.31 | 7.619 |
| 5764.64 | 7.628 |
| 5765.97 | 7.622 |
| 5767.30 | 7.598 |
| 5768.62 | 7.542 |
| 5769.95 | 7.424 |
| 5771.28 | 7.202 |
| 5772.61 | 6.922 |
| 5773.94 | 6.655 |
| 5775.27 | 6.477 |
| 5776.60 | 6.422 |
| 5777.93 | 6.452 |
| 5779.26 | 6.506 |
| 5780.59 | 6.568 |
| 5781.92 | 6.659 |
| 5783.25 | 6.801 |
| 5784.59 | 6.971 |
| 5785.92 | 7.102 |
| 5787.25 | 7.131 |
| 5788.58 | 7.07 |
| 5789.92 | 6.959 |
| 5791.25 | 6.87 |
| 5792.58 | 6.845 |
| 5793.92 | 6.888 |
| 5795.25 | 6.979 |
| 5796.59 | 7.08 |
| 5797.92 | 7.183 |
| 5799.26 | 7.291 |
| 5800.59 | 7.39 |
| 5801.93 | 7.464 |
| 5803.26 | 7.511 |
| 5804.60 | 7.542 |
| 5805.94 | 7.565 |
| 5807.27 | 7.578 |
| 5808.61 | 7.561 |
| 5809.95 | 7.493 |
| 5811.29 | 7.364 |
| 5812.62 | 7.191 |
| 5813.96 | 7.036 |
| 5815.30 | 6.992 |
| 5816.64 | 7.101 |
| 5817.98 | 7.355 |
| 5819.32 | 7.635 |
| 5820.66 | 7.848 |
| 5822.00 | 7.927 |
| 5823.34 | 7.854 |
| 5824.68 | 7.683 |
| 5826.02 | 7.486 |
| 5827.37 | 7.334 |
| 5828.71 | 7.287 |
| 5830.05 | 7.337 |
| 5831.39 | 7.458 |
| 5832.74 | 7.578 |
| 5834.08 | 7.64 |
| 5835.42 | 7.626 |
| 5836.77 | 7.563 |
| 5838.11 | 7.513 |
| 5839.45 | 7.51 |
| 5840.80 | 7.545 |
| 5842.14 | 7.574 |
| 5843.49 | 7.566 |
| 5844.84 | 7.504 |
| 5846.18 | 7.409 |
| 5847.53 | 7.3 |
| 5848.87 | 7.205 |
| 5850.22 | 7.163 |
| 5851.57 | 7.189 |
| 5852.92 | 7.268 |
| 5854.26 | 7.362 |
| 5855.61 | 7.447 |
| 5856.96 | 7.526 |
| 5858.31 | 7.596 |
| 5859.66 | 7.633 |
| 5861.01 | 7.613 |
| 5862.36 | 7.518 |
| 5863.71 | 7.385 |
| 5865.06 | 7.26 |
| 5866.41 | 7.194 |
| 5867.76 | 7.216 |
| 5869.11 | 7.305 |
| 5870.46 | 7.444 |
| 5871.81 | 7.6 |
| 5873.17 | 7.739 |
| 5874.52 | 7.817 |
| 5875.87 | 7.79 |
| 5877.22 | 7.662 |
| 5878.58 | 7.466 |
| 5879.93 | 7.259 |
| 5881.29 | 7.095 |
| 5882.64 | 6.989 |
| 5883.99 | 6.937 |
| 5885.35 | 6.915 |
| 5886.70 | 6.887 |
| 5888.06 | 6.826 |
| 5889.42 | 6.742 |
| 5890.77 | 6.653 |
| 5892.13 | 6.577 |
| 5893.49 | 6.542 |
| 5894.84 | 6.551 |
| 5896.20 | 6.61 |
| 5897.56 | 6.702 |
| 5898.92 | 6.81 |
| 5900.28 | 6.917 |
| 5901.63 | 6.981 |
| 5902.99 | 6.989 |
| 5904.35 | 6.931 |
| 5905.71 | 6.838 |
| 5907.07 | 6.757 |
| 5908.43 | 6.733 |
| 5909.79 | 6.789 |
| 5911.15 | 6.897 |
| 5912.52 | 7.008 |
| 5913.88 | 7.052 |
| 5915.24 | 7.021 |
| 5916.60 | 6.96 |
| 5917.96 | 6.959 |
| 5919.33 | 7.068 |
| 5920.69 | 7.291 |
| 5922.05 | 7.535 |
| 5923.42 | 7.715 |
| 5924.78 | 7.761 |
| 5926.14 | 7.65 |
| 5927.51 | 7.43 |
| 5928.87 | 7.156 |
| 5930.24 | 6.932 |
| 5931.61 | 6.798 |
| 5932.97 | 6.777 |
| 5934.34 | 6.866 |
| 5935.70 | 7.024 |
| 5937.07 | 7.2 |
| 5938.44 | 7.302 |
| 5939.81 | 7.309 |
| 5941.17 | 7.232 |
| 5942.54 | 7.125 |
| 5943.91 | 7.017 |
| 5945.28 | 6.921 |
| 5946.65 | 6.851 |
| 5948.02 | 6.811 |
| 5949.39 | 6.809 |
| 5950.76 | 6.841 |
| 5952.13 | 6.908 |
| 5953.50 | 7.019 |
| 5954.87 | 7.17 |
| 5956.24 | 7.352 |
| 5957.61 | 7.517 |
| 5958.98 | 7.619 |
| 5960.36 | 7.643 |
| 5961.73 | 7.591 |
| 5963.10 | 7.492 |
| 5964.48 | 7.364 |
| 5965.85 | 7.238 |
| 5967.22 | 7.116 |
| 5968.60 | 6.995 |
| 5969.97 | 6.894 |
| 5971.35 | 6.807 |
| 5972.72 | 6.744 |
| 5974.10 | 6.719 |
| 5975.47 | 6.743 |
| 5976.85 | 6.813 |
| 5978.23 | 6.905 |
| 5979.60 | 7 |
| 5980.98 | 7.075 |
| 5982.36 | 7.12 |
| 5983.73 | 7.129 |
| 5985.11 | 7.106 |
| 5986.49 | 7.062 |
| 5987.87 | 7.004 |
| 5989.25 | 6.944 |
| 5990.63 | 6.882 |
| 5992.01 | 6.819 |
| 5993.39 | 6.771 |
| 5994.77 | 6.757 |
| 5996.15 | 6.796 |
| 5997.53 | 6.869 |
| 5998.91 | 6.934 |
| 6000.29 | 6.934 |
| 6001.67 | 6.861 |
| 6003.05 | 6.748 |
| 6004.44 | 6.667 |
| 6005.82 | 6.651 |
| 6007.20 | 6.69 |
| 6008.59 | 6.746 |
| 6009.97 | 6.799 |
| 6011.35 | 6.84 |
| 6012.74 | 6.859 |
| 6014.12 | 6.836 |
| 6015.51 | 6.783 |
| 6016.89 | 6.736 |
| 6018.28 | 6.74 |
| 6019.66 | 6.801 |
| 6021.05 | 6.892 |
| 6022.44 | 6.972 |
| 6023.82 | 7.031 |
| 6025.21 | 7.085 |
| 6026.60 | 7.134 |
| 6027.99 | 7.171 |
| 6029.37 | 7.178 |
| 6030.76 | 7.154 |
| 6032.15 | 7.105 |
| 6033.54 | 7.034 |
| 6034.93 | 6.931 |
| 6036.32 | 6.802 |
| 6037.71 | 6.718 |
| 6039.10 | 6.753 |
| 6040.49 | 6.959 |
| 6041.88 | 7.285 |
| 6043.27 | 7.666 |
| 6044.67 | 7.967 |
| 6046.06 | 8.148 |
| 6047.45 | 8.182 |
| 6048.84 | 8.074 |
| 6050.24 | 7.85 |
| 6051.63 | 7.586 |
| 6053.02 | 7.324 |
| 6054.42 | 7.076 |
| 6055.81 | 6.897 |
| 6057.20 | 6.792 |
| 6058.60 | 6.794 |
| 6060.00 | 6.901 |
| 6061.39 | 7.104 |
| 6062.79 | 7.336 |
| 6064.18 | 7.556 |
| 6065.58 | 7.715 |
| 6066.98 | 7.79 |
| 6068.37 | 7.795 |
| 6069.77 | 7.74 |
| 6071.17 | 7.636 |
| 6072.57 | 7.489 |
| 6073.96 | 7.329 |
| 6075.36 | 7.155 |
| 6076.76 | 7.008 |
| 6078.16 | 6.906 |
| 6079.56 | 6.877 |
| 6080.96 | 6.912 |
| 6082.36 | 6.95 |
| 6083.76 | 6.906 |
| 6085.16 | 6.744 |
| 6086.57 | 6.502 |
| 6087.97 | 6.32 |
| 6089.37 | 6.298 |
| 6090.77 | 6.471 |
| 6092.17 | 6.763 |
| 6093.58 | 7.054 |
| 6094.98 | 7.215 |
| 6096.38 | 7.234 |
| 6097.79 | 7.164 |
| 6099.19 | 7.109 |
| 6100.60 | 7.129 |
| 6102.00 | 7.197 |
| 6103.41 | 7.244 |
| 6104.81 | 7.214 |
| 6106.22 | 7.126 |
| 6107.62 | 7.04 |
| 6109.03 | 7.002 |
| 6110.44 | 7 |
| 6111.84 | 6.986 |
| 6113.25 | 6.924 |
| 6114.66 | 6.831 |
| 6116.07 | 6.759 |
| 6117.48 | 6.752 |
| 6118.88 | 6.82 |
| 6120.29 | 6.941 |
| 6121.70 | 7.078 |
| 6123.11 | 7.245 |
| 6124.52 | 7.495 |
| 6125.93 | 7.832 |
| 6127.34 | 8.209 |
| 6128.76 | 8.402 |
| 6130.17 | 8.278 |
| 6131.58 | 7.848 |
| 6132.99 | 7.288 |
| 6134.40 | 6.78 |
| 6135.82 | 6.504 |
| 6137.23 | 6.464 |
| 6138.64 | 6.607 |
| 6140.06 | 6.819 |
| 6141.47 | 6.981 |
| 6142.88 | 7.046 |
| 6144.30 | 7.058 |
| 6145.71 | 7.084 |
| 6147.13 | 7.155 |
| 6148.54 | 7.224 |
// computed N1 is 6.959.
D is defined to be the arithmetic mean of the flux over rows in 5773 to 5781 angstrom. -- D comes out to 6.5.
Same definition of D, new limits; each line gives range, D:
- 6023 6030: 7.1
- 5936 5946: 7.2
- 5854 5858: 7.4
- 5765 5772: 7.5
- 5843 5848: 7.4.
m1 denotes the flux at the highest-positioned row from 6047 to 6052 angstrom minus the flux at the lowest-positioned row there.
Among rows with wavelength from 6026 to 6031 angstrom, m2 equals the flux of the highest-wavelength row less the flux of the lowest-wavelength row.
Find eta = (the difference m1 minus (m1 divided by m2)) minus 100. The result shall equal -71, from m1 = -0.6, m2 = 0.0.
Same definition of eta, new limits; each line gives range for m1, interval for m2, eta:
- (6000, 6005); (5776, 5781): -98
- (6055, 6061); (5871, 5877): -100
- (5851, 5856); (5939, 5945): -99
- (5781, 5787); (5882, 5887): -95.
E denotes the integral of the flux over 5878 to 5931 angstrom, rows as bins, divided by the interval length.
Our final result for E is 7.0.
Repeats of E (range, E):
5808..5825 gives 7.5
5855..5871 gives 7.4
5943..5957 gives 7.0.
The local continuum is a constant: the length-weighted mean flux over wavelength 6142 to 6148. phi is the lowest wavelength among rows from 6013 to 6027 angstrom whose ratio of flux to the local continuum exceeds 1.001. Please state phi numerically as 6026.60 angstrom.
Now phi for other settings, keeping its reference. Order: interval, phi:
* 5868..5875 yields 5869.11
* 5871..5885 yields 5871.81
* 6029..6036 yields 6029.37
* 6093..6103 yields 6094.98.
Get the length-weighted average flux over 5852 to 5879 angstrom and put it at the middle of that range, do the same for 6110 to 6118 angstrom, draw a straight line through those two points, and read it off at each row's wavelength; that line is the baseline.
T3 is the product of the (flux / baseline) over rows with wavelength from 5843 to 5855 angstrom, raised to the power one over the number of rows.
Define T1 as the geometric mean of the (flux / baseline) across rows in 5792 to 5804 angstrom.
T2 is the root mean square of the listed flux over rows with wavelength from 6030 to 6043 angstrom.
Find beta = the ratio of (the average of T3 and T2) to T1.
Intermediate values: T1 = 0.937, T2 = 7.0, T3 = 0.97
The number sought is 4.24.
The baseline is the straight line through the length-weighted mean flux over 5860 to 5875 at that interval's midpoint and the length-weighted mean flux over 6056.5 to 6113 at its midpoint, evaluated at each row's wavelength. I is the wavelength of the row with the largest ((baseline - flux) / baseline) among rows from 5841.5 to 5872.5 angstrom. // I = 5850.22 angstrom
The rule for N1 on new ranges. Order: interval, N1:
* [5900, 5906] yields 6.838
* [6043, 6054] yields 7.324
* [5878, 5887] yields 6.887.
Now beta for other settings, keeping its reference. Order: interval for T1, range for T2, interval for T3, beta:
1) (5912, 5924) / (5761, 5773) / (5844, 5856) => 4.33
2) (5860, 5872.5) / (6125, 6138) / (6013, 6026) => 4.31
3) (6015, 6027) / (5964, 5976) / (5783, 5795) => 4.05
